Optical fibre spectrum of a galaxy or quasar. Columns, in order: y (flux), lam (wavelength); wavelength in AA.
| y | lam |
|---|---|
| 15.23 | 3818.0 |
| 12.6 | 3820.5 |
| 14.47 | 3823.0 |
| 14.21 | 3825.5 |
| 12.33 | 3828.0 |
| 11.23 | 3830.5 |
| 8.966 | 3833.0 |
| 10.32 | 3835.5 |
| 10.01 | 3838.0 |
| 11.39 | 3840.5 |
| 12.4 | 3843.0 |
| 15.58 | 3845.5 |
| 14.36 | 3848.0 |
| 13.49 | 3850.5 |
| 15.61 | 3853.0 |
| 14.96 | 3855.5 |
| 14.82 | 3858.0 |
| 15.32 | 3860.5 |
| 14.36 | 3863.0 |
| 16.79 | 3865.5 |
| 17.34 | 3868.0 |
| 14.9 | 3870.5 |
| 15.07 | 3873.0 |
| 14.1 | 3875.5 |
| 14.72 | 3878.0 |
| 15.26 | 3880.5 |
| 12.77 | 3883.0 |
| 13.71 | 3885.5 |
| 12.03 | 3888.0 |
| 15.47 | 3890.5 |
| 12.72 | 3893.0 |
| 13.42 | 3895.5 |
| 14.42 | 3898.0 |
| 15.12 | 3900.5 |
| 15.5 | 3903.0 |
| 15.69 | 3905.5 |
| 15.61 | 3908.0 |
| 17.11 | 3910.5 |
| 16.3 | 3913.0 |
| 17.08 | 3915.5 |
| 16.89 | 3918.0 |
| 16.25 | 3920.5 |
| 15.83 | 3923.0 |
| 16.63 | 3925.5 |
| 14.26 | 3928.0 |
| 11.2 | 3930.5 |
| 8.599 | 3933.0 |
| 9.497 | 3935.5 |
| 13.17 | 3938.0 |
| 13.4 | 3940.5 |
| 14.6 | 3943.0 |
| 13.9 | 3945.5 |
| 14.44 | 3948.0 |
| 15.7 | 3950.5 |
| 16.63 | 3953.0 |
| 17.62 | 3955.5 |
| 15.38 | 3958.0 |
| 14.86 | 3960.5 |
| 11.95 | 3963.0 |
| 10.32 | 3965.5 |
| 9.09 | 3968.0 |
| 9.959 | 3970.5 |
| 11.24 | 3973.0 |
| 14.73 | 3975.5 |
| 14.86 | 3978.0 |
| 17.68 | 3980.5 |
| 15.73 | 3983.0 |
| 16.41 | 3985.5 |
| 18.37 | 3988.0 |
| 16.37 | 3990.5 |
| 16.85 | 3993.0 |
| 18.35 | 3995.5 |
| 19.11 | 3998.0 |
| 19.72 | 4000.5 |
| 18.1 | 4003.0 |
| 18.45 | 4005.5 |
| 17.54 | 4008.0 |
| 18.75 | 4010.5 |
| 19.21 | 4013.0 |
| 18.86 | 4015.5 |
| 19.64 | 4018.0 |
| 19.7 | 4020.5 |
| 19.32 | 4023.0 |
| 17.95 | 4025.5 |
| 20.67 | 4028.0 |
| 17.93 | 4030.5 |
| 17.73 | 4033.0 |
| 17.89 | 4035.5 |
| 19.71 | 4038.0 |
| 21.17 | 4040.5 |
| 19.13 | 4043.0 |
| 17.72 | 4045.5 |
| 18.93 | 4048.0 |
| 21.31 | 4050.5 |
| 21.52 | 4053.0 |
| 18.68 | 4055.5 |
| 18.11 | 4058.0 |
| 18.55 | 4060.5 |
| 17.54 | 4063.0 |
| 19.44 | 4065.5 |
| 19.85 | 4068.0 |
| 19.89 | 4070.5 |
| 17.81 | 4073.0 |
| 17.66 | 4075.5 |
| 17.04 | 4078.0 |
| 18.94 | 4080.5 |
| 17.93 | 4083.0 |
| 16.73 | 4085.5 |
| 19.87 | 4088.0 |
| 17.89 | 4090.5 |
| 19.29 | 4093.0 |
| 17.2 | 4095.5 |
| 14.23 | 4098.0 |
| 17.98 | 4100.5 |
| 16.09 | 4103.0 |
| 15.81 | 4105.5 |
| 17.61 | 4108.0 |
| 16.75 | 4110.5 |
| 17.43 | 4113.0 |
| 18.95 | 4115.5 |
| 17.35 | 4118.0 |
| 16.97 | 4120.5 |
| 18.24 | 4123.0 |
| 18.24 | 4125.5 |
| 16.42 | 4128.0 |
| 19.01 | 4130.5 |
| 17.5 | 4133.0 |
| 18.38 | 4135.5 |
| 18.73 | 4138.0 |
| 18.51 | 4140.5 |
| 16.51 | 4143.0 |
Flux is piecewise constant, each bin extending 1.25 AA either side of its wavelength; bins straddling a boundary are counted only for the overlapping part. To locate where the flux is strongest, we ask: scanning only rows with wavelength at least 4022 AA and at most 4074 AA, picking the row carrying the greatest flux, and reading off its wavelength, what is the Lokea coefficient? 4053.0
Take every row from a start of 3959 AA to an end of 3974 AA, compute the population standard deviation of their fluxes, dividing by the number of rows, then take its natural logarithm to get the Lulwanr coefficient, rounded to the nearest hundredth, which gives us 0.62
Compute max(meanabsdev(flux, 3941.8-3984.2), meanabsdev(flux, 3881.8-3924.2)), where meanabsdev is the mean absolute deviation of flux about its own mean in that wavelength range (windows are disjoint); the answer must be 2.1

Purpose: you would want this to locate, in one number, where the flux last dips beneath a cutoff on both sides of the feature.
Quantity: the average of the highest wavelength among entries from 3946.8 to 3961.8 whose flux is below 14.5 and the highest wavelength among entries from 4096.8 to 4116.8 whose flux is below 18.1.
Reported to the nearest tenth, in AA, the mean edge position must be 4030.5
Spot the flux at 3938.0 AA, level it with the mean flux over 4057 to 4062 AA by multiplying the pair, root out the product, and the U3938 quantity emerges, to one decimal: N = 15.5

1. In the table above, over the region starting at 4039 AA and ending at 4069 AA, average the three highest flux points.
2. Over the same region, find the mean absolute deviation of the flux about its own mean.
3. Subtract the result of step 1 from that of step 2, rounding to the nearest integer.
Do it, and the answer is -20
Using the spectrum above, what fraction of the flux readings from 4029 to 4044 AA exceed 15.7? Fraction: 1.0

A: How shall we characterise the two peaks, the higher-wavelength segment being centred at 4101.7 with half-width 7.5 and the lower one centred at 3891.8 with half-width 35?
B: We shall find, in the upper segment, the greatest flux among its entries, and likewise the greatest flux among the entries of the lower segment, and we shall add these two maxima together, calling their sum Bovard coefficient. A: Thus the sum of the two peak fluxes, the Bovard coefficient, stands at 35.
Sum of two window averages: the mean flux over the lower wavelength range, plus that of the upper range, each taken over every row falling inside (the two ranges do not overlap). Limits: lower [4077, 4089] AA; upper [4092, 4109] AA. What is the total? 35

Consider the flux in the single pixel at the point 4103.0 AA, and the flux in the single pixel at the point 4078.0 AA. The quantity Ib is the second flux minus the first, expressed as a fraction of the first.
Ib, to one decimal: 0.1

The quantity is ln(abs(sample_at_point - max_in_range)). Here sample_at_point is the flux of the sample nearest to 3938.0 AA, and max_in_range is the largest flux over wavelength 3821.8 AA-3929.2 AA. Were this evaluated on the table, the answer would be 1.4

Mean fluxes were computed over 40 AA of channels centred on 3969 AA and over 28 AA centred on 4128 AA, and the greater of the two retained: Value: 18.0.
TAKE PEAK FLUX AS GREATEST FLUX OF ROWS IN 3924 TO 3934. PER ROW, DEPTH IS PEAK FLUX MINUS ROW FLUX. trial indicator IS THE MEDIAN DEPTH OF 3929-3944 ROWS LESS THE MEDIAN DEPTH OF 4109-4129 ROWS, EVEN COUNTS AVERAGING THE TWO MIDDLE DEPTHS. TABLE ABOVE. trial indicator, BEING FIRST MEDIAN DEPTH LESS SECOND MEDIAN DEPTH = 5.2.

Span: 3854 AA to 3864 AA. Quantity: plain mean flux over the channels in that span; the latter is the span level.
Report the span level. 14.9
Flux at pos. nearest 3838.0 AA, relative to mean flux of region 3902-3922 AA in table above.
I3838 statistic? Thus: 0.61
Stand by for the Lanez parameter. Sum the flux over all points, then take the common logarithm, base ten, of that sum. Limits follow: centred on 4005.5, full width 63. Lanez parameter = 2.65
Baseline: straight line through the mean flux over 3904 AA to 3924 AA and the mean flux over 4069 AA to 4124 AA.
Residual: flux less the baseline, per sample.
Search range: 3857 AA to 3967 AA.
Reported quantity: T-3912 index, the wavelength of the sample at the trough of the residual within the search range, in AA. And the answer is 3933.0 AA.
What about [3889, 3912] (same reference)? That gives 3893.0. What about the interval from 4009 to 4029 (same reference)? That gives 4025.5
